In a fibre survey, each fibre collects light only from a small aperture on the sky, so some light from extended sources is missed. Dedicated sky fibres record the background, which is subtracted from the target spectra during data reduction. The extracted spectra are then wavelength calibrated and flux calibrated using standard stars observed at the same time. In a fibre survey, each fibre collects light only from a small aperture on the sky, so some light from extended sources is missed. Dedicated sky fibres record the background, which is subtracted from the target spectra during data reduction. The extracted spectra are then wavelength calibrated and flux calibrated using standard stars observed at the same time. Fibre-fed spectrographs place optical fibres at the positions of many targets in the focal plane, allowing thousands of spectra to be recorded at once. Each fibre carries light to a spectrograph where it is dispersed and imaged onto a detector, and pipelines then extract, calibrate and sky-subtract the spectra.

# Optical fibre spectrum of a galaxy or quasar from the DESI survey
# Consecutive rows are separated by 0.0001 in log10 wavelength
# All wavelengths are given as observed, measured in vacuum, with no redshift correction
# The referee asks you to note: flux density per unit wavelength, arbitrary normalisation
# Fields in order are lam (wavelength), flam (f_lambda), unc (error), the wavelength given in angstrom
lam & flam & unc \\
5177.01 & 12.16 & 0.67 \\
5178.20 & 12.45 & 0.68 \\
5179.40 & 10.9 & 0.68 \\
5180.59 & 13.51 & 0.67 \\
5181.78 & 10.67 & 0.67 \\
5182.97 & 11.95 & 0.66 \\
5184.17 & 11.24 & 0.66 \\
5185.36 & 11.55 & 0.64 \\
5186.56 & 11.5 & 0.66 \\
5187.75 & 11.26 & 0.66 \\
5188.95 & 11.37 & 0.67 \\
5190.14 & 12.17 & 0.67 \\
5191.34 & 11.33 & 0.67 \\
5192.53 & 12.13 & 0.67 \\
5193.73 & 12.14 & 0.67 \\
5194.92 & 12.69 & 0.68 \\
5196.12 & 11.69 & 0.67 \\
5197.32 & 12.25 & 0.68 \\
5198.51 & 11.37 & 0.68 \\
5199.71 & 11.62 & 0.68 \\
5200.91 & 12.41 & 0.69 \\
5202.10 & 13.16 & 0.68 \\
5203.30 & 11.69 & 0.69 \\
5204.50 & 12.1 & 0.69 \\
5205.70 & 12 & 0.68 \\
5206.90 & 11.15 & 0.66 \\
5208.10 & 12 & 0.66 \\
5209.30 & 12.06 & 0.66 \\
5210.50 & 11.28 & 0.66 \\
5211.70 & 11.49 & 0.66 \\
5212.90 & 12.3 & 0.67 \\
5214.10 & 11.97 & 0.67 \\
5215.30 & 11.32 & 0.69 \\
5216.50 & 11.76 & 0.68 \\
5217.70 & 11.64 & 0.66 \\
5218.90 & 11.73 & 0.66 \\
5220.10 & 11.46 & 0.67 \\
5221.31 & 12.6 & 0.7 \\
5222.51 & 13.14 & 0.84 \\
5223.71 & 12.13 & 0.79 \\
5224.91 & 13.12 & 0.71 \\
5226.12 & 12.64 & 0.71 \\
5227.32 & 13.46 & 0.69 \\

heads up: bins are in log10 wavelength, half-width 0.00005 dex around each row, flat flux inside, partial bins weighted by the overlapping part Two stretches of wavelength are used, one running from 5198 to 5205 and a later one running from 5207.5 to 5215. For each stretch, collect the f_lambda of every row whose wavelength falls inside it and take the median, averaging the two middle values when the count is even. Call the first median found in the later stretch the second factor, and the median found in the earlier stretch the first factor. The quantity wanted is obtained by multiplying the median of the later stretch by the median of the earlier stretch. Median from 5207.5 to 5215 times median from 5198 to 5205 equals 143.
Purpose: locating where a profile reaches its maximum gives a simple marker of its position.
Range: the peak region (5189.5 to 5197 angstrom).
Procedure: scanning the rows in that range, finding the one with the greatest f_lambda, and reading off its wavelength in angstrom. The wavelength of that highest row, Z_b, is 5194.92 angstrom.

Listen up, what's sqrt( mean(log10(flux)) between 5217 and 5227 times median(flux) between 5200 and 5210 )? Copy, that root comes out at 3.62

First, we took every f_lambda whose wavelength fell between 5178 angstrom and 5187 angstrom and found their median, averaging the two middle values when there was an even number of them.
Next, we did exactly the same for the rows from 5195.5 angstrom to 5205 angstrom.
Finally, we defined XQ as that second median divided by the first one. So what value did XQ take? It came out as 1.03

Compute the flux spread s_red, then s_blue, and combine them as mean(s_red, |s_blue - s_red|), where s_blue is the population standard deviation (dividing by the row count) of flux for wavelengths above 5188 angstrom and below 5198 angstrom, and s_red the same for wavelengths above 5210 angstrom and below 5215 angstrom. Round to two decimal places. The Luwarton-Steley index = 0.22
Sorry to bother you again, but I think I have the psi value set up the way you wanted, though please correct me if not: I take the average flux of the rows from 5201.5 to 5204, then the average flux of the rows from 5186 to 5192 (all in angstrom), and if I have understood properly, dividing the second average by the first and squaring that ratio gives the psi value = 0.86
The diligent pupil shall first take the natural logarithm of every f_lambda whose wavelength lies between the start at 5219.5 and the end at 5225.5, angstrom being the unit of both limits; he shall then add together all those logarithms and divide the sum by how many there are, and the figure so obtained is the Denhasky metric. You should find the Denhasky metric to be 2.52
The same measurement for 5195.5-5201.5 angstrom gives 2.47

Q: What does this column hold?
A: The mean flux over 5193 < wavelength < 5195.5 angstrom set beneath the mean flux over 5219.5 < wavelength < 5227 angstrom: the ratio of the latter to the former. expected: 1.01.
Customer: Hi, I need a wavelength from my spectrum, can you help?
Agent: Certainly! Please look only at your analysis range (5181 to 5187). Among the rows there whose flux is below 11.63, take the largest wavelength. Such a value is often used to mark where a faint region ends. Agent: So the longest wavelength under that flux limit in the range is 5186.56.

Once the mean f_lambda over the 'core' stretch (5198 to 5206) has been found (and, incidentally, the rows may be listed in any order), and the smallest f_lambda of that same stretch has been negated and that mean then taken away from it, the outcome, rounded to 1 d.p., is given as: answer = -23.4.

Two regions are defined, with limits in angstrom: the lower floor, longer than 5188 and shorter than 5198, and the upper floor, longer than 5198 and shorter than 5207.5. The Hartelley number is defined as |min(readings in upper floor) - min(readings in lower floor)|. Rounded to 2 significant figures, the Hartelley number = 0.18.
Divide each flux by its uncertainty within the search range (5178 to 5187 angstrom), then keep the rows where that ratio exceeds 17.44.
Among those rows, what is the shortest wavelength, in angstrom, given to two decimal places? 5178.20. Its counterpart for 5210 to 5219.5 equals 5212.90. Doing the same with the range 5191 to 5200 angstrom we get 5192.53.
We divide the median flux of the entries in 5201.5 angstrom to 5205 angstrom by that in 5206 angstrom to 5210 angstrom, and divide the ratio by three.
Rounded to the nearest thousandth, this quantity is 0.336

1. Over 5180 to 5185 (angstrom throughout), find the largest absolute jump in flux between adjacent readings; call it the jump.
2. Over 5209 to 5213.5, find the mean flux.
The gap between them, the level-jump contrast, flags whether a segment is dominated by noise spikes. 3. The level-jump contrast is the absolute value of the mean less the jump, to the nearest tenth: 8.9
